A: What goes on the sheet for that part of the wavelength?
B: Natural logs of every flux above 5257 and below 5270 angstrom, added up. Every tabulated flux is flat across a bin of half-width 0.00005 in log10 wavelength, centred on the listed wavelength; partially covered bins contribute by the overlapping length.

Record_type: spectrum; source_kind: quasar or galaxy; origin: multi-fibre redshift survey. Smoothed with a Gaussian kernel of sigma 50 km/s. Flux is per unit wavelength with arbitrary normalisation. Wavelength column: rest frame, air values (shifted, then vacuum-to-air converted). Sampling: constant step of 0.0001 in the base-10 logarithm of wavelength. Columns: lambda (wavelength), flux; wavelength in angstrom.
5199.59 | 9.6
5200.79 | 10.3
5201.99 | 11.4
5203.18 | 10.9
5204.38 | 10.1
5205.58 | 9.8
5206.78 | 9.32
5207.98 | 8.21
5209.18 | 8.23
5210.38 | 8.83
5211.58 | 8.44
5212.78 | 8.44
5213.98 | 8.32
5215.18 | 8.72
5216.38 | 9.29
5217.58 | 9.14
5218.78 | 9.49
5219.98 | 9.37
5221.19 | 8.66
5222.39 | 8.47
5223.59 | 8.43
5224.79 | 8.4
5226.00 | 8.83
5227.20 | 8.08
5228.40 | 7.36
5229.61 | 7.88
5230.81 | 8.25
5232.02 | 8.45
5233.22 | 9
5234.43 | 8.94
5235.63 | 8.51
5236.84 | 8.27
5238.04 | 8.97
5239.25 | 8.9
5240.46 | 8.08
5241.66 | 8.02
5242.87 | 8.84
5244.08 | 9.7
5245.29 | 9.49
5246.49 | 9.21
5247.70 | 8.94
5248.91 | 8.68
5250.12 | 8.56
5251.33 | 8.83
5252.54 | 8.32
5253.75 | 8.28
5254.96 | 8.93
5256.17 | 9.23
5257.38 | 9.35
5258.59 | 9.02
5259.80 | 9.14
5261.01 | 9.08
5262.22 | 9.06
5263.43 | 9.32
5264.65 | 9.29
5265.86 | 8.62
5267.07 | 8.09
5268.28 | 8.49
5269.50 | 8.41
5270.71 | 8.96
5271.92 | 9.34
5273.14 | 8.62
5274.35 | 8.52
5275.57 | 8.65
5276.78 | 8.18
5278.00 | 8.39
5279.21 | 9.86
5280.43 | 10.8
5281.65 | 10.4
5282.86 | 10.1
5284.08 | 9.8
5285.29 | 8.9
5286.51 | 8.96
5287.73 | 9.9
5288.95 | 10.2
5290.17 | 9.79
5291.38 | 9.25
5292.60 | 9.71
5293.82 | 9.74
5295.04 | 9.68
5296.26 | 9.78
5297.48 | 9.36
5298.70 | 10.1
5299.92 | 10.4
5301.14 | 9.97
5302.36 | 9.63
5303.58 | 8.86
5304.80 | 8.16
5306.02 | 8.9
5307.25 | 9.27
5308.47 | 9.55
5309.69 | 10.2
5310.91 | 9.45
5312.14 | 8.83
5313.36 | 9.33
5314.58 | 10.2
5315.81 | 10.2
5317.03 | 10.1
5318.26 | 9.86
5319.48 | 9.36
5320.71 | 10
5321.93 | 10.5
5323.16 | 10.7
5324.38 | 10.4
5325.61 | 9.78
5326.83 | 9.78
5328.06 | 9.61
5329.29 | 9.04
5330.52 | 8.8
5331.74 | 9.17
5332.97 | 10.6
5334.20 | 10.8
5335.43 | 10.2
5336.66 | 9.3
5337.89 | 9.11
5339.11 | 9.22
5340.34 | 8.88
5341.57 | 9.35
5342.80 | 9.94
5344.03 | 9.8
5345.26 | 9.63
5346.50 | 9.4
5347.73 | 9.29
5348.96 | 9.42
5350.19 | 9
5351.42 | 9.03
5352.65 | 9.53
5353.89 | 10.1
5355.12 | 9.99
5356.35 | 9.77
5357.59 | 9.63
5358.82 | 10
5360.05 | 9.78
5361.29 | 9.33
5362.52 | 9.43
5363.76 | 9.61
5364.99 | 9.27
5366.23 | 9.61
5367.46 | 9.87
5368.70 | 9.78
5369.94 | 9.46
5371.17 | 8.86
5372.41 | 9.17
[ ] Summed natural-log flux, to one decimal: 24.0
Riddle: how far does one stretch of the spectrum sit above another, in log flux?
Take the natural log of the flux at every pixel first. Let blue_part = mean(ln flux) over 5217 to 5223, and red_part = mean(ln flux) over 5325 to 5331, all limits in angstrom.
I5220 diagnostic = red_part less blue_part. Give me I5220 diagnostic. 0.041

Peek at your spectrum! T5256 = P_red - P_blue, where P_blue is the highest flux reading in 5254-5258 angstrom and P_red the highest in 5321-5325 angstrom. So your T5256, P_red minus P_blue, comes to 1.35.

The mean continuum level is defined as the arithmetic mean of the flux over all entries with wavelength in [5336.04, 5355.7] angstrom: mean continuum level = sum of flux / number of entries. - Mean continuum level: 9.4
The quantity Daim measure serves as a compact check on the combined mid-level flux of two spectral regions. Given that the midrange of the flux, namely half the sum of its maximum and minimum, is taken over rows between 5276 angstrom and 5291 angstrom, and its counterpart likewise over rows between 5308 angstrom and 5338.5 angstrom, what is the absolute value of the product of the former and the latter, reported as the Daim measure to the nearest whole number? 93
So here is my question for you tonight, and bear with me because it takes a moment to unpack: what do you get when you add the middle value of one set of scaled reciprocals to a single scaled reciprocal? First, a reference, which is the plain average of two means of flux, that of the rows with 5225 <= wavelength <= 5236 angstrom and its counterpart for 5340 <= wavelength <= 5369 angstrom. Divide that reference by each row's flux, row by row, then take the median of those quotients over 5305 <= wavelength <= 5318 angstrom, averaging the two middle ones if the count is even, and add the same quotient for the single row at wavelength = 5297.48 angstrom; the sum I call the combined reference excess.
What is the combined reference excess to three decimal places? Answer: 1.901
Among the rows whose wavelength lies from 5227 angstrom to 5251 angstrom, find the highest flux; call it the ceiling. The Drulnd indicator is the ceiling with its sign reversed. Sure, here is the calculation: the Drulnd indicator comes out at -9.7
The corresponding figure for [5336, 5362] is -10.1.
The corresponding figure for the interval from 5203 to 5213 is -10.9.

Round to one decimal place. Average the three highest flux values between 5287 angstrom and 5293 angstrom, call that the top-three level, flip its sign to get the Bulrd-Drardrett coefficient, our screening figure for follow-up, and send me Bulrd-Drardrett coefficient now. -10.0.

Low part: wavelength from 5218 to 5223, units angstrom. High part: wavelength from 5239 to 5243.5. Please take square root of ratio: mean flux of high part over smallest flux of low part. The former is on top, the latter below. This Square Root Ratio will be 1.00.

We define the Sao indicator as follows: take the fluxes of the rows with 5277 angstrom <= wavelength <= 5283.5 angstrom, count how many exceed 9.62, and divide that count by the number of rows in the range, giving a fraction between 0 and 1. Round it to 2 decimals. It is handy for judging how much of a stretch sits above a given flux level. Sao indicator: 0.80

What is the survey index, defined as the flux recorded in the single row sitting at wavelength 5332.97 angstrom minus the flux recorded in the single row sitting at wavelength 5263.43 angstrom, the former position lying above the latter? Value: 1.3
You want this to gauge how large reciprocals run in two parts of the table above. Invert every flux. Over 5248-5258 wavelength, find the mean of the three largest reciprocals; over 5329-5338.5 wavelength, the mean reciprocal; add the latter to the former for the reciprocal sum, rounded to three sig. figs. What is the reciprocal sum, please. 0.224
